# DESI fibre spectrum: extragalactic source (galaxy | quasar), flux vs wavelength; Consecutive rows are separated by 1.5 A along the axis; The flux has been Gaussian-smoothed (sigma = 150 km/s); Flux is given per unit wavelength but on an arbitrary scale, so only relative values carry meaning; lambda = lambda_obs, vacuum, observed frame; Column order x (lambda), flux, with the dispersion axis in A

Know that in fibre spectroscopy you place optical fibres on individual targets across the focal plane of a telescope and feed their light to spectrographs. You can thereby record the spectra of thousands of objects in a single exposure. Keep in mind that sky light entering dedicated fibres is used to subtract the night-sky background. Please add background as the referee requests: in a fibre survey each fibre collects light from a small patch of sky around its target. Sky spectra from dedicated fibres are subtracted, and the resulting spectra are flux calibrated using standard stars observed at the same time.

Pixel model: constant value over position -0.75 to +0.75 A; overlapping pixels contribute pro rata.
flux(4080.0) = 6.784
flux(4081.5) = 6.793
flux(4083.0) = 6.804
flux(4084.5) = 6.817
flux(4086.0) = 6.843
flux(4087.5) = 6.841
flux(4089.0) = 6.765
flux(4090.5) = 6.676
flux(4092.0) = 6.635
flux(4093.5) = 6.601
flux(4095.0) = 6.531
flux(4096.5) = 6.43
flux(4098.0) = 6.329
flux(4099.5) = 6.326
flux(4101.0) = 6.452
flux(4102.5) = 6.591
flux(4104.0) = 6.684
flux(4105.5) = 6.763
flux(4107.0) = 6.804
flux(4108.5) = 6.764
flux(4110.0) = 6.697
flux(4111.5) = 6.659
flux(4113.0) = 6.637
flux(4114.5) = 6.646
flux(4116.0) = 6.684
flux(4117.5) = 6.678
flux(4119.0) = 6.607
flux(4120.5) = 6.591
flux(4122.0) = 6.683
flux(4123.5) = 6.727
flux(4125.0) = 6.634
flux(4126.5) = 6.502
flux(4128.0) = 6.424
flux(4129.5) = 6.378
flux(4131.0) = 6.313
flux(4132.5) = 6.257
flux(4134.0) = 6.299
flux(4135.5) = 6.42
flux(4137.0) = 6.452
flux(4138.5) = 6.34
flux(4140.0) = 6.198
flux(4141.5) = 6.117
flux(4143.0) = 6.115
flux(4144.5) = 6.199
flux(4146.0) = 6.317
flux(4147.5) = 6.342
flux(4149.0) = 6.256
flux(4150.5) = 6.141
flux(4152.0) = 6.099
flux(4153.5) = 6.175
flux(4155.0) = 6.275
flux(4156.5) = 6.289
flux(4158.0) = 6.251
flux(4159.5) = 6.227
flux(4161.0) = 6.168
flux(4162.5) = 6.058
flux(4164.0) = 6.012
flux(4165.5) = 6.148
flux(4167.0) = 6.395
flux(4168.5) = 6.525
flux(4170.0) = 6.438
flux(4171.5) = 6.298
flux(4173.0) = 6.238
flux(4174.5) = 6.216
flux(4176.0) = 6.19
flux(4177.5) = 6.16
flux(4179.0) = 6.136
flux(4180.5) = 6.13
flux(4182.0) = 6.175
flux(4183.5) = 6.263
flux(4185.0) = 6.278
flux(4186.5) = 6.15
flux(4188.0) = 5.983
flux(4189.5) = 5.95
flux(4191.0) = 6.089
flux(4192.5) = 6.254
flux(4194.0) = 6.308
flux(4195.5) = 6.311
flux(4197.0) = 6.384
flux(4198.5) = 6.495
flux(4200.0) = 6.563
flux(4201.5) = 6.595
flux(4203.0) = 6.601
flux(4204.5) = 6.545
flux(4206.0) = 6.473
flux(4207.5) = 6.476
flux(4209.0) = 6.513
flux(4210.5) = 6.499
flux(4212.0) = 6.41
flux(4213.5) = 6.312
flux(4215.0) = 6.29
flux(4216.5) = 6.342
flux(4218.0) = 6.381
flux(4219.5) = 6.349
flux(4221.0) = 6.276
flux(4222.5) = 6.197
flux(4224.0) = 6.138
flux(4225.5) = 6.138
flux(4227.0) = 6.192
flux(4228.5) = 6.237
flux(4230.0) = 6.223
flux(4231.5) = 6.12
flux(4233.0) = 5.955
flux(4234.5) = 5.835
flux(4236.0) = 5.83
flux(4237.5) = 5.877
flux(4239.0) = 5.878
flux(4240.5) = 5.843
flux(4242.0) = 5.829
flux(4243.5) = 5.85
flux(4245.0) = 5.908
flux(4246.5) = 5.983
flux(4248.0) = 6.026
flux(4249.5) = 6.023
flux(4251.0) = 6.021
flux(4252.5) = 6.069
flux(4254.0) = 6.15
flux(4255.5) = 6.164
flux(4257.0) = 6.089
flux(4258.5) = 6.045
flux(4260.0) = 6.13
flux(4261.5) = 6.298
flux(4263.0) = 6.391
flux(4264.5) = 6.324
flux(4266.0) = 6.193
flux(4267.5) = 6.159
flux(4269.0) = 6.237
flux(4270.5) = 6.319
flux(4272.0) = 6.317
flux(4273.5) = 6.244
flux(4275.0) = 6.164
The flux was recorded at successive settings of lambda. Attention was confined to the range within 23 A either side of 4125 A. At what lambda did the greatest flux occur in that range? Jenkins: 4107.0 A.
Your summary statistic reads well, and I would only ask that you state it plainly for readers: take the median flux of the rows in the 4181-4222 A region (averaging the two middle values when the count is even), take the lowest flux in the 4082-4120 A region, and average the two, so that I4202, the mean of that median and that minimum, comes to 6.33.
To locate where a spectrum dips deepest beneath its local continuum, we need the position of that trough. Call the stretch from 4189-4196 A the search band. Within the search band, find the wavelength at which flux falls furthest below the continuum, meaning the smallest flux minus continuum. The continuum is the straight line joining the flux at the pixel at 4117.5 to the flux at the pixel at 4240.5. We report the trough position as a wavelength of 4189.5 A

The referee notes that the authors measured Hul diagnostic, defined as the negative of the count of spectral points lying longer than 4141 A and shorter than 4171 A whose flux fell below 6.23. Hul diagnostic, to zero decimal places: -11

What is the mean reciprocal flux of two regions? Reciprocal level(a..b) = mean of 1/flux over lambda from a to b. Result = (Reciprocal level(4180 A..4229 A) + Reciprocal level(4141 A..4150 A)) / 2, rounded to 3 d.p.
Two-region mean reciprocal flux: 0.160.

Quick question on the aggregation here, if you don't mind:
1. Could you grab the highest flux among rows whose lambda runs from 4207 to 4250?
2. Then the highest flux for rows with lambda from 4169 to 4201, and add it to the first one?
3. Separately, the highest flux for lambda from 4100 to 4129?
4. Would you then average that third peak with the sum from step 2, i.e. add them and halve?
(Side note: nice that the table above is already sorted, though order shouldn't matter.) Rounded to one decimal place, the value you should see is 9.9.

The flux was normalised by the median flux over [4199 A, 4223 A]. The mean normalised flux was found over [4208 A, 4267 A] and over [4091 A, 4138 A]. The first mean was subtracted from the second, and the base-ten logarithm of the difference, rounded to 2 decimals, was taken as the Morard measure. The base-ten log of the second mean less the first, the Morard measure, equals -1.19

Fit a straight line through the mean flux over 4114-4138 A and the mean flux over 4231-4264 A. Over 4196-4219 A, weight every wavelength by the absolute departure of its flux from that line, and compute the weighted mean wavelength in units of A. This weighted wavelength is 4206.7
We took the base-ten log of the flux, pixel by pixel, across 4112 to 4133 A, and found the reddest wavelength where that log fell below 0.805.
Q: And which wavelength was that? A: 4132.5 A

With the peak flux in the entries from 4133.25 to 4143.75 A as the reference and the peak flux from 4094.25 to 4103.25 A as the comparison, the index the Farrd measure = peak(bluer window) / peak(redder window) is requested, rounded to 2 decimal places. 1.02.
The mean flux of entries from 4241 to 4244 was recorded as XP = 5.84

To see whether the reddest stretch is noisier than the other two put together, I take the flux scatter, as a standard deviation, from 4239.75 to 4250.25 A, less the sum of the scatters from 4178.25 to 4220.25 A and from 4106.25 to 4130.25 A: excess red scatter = -0.21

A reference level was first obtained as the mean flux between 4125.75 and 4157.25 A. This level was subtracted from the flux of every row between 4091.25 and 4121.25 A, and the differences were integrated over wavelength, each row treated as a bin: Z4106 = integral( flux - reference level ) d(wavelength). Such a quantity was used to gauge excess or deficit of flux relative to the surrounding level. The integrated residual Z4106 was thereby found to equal 10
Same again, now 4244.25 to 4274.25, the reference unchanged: -4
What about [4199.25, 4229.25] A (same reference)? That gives 3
